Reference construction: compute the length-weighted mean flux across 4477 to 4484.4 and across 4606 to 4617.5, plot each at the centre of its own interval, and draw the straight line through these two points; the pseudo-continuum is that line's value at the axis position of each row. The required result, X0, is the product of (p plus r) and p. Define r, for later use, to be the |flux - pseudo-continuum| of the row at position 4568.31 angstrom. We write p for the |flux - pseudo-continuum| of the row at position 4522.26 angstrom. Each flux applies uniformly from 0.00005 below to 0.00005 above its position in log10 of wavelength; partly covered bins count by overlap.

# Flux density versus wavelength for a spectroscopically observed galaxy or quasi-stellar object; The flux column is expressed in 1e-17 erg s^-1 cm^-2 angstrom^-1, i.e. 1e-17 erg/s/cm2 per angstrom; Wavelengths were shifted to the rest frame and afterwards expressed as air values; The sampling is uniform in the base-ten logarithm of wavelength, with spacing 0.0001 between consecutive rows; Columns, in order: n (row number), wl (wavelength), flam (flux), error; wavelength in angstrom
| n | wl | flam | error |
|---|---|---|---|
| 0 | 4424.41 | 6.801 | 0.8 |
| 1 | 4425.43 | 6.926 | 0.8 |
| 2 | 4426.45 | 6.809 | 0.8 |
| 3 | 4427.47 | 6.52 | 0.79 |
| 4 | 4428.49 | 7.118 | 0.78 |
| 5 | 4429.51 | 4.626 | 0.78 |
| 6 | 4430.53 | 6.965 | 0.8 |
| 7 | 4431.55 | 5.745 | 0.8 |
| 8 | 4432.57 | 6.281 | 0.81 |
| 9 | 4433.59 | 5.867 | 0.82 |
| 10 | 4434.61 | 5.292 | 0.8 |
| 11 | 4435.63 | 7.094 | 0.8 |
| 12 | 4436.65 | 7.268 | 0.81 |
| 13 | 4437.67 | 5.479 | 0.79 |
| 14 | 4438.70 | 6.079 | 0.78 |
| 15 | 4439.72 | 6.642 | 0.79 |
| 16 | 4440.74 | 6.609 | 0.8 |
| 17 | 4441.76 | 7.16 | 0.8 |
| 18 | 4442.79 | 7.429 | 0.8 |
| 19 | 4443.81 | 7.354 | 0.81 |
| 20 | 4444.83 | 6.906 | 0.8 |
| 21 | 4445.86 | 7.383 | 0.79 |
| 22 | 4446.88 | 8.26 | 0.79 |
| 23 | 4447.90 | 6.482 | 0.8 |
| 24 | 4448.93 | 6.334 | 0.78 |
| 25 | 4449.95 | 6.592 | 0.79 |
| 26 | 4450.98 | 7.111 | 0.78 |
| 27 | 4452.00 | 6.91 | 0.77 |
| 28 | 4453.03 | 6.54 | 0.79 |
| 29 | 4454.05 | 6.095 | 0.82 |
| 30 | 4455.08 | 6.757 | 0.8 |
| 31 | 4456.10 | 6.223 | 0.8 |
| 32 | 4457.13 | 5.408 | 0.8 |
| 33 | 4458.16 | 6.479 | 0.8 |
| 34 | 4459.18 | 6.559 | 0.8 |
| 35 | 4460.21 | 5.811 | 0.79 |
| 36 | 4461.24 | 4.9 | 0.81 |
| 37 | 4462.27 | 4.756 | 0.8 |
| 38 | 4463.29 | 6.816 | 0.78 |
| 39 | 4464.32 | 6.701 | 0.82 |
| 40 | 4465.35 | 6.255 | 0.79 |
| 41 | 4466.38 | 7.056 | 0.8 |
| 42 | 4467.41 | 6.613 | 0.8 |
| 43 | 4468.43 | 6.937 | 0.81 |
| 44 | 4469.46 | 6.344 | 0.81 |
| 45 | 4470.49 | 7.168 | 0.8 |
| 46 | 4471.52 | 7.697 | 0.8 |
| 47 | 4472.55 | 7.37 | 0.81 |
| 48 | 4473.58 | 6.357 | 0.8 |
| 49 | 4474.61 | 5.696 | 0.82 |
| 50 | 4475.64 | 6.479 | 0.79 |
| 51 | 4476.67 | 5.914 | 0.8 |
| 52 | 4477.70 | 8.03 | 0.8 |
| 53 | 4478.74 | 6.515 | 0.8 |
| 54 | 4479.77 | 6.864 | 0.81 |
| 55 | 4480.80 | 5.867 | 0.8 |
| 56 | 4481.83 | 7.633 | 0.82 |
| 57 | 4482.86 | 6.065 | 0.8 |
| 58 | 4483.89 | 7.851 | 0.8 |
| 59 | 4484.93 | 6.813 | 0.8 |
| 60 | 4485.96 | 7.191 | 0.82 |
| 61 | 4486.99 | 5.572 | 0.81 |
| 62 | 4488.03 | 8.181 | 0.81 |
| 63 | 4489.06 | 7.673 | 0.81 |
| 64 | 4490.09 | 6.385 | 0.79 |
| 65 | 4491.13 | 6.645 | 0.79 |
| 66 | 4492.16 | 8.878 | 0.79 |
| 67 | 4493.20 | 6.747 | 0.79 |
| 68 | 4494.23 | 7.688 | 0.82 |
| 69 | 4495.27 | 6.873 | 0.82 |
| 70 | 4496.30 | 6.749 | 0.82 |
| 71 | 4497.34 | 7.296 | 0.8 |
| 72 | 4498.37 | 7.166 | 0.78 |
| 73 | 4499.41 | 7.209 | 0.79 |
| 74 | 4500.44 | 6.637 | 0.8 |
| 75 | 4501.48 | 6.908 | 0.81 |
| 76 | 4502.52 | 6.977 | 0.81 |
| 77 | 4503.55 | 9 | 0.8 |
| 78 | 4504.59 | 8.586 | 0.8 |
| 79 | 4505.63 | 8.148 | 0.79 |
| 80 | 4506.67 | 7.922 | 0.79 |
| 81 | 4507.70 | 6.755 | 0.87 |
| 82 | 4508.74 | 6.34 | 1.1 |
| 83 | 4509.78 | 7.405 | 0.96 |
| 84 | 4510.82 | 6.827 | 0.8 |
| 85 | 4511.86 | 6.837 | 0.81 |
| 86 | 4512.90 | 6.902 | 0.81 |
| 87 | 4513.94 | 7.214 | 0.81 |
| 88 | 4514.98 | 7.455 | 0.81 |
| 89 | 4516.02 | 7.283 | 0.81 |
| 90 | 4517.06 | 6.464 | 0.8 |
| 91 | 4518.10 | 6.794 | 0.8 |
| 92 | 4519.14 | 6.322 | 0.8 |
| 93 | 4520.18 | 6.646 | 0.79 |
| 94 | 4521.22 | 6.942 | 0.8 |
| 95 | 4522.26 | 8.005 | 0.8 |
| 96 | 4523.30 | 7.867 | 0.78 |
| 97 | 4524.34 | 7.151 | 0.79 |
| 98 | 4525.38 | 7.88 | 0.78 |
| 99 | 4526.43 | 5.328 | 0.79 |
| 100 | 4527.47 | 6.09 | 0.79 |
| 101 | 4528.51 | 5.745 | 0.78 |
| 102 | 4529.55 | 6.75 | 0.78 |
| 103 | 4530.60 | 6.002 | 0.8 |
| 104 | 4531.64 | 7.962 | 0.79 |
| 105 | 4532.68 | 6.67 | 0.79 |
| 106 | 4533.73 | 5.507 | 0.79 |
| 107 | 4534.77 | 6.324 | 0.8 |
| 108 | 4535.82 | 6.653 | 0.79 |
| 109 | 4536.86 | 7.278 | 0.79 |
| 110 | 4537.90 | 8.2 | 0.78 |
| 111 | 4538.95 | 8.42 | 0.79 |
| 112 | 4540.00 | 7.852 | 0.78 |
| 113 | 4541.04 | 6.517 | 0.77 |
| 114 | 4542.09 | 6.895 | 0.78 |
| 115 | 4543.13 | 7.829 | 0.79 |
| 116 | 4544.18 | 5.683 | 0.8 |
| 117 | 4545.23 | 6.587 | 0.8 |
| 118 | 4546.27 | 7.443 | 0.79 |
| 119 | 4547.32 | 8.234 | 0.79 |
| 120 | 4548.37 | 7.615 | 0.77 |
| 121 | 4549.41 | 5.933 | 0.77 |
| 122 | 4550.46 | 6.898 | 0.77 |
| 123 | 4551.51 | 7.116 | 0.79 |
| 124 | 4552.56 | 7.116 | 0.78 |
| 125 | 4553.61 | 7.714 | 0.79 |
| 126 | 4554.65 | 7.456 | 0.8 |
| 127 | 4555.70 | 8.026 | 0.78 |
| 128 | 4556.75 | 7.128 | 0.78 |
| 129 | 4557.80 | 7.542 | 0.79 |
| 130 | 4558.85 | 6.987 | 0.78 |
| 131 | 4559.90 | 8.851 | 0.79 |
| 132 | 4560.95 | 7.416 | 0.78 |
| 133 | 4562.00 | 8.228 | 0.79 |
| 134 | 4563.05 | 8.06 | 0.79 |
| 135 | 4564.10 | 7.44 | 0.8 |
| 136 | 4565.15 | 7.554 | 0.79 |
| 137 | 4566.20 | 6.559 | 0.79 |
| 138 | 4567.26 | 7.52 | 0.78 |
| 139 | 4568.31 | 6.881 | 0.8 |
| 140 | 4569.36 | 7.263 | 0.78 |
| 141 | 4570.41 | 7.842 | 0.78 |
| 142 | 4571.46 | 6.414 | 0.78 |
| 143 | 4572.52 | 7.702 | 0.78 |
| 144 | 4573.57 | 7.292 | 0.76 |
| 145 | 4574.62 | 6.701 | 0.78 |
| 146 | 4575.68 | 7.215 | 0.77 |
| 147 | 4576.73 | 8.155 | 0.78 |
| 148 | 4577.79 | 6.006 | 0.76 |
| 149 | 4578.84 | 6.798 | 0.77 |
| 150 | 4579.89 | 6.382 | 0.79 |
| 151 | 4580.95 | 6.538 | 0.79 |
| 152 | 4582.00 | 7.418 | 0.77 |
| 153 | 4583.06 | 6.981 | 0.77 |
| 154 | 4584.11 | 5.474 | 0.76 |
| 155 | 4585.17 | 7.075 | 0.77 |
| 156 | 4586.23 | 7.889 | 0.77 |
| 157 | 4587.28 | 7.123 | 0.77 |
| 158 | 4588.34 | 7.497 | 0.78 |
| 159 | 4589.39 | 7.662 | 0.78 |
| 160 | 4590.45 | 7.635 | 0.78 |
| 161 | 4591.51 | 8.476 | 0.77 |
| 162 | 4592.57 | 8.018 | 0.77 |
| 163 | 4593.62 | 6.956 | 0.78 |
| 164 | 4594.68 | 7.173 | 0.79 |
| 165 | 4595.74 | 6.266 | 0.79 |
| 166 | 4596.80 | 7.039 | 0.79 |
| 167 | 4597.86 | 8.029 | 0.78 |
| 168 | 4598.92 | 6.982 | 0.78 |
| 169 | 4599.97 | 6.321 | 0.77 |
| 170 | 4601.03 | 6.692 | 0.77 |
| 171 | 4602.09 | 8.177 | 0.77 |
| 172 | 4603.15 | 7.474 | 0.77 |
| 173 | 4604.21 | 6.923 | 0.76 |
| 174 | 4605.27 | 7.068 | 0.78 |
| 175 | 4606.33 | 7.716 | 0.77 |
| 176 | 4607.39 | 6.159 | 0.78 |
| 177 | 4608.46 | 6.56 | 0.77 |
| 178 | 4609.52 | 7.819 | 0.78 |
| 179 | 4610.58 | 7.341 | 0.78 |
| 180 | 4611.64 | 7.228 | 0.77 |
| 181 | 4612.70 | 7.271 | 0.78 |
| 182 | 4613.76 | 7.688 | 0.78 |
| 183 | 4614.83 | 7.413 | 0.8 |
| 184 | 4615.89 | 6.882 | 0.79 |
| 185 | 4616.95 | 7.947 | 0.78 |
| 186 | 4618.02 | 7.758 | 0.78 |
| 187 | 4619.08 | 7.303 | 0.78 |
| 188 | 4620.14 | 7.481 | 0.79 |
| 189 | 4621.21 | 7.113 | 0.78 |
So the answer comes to 1.2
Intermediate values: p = 0.96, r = 0.3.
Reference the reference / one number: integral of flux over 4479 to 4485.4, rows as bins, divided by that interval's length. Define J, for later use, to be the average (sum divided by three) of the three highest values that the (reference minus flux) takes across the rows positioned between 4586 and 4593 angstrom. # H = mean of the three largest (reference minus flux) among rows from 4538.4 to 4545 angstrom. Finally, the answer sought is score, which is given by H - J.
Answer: 1.1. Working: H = 0.5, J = -0.6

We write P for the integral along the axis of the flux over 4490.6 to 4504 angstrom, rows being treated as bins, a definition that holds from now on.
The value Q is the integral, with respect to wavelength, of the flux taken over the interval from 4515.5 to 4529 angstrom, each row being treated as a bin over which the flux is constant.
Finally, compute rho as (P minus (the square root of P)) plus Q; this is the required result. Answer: 180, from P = 98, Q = 92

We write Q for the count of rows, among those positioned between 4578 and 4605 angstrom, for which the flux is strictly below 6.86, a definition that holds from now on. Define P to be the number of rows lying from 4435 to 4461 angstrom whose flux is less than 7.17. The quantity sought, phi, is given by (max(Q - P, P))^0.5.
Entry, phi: 4.47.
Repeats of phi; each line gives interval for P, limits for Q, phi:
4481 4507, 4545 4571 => 3.46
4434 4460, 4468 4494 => 4.47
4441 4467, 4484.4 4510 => 4.58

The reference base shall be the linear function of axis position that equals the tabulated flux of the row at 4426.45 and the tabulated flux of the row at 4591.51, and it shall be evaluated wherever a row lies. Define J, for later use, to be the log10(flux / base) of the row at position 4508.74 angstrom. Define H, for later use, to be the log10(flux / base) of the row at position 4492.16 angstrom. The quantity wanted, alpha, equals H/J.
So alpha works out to -0.9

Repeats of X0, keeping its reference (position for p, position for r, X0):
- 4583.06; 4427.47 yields 0.1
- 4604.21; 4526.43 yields 0.7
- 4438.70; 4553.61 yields 1.0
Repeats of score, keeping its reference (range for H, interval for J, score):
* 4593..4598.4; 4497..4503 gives 0.1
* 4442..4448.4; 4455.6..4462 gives -1.5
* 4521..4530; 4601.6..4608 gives 1.0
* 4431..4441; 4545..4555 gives 1.0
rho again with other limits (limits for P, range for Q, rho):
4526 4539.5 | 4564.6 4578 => 177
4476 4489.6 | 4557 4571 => 190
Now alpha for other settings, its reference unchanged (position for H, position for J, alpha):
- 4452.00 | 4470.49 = 1.9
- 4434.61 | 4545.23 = 1.4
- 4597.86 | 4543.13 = 3.1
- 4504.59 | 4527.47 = -0.5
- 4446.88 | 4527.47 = -0.7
